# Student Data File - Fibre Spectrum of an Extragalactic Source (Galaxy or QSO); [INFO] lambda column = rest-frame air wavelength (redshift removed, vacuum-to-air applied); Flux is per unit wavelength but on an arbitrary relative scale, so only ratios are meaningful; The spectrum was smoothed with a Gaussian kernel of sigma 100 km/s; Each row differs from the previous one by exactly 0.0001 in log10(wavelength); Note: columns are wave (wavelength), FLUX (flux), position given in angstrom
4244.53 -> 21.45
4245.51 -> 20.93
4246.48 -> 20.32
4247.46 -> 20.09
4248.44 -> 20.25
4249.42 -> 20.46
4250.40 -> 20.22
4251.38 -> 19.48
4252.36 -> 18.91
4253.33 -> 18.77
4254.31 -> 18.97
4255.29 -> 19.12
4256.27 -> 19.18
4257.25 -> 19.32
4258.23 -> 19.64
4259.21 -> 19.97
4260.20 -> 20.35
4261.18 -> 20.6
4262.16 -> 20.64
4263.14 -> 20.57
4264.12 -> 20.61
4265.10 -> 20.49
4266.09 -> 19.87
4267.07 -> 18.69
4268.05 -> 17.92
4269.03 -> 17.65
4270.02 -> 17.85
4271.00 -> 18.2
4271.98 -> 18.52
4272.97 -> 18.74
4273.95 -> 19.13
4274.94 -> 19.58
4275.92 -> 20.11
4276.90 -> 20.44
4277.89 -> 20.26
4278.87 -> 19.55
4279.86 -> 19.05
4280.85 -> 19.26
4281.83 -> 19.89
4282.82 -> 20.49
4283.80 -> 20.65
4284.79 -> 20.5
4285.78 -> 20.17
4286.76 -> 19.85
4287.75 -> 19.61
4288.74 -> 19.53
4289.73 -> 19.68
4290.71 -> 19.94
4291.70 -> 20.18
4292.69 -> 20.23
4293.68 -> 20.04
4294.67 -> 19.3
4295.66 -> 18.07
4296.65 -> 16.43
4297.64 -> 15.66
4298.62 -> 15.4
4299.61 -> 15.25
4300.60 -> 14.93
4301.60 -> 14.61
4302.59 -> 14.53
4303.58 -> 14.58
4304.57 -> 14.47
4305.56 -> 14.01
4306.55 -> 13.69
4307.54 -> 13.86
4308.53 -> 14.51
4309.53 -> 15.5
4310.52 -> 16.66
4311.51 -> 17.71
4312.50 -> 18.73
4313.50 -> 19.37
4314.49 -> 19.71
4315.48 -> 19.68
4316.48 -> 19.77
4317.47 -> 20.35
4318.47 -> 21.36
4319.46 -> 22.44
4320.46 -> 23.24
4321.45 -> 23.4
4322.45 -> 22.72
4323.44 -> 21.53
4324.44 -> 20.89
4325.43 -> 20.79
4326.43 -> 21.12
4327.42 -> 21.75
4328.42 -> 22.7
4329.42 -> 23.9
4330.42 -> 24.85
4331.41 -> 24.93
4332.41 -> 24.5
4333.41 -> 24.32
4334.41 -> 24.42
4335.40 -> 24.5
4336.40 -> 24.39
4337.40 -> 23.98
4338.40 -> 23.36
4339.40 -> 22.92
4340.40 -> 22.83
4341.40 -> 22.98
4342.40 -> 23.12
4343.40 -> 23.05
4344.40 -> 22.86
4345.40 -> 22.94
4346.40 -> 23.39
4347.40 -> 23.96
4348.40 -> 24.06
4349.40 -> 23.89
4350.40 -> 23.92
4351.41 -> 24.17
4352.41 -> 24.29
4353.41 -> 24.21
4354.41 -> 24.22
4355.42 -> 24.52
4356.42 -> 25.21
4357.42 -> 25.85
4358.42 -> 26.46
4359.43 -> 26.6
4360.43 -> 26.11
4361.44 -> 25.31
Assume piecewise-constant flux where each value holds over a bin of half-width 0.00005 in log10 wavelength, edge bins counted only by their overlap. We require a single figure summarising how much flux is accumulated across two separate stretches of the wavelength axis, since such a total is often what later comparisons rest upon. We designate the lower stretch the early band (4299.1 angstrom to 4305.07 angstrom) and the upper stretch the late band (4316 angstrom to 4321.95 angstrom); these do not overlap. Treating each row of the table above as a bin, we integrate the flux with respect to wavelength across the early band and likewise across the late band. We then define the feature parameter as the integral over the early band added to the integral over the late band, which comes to 217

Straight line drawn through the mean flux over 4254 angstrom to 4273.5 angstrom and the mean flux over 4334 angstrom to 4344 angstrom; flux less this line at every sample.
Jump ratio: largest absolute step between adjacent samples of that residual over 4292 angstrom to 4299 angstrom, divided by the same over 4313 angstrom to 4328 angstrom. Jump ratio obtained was 1.36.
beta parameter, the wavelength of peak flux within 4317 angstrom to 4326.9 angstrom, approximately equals 4321.45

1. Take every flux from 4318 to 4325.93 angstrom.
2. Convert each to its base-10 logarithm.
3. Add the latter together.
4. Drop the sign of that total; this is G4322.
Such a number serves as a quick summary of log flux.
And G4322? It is 11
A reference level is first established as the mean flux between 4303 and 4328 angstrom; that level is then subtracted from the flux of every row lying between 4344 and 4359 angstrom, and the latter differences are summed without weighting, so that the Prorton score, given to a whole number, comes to 81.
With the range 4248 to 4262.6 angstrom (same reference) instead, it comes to 13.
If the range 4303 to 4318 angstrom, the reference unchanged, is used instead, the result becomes -31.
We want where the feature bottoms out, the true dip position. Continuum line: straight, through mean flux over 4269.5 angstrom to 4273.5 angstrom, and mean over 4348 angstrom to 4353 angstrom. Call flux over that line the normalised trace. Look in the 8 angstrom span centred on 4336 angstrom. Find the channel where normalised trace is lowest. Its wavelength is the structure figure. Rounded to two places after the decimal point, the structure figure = 4339.40 angstrom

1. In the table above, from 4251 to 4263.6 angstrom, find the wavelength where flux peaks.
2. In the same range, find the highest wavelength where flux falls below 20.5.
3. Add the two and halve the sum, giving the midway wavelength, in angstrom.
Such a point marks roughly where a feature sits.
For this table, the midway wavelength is 4261.2 angstrom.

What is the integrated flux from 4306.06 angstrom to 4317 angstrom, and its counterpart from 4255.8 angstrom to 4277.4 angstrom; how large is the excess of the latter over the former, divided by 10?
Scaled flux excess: 23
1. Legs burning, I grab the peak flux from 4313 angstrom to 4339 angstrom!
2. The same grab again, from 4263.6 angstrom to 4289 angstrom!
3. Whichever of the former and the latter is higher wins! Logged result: 24.9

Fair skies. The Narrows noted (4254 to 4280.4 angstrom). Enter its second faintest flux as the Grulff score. 17.85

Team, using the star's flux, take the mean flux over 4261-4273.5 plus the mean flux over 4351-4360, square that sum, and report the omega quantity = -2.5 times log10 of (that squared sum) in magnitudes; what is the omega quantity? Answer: -8.23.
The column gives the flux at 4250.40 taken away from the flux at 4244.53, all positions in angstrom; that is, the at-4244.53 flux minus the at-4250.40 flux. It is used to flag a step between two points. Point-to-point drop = 1.2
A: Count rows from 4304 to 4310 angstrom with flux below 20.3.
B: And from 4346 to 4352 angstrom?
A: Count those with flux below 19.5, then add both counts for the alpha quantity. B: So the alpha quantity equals 6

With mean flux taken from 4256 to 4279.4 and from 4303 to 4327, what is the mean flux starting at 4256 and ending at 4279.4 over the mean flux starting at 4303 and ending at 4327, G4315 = 1.04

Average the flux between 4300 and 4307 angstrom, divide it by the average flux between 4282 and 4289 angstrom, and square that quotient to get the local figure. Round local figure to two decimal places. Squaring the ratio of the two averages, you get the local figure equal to 0.51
